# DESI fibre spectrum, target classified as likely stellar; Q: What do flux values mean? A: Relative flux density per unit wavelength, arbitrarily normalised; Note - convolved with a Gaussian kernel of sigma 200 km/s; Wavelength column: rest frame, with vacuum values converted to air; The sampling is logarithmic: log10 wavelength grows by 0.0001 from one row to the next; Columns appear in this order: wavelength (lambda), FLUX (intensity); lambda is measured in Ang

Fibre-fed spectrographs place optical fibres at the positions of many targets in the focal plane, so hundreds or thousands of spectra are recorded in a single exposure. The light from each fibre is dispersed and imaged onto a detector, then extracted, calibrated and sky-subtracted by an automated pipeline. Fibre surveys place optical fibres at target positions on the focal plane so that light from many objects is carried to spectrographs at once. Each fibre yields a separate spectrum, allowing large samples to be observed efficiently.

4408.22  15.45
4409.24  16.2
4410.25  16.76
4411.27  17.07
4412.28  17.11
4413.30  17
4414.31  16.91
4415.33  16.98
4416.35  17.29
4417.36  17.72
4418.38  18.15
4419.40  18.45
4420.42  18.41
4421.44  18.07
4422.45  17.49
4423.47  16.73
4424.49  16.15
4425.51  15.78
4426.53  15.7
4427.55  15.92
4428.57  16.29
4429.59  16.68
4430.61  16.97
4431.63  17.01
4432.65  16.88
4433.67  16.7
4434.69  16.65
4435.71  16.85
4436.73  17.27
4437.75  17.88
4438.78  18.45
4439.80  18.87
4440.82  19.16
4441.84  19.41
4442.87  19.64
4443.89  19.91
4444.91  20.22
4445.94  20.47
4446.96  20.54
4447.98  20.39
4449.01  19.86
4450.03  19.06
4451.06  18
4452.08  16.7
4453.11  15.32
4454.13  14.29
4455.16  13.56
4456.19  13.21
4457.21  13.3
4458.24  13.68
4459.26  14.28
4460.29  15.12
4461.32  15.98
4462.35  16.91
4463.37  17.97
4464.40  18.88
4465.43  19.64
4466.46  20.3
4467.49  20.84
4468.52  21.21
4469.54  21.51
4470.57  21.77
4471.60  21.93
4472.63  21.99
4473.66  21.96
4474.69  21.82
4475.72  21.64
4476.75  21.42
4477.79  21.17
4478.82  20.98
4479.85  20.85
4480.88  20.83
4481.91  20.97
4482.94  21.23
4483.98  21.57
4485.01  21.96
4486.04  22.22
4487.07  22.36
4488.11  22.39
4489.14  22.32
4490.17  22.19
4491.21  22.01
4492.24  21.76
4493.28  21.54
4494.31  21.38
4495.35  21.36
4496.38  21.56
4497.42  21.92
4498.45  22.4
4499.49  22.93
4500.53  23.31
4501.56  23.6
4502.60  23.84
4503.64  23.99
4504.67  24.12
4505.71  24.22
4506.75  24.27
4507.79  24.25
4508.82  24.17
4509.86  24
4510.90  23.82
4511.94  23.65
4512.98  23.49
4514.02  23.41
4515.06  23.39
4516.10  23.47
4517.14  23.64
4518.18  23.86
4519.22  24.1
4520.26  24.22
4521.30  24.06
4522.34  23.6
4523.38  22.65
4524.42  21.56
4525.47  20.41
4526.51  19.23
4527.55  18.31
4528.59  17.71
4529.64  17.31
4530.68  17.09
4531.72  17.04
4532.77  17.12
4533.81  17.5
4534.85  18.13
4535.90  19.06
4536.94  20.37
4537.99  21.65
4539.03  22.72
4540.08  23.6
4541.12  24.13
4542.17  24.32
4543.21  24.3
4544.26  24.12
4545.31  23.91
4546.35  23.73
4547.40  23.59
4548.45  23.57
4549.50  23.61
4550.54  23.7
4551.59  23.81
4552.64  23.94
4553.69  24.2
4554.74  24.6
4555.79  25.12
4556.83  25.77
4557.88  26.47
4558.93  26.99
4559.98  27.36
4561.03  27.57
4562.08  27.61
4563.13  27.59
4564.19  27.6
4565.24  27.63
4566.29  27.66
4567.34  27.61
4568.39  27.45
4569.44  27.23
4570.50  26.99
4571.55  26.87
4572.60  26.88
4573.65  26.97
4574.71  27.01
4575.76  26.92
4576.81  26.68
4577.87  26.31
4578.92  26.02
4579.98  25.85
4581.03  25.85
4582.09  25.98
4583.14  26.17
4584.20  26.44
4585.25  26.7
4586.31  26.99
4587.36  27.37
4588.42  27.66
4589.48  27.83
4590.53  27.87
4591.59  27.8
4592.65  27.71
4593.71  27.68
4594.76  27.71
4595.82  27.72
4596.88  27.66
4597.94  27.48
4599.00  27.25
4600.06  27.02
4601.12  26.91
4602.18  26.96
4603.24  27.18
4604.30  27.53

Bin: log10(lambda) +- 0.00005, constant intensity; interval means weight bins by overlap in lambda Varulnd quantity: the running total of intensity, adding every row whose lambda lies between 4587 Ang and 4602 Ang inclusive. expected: 386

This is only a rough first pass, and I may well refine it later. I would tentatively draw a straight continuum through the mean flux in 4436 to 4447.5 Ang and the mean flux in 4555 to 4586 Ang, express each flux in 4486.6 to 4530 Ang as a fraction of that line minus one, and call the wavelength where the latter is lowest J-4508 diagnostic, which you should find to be 4529.64 Ang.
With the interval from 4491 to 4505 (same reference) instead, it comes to 4495.35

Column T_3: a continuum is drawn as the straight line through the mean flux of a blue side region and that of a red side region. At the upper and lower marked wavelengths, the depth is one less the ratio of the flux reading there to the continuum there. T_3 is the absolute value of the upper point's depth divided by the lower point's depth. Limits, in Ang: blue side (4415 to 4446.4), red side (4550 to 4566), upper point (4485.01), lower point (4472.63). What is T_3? 0.4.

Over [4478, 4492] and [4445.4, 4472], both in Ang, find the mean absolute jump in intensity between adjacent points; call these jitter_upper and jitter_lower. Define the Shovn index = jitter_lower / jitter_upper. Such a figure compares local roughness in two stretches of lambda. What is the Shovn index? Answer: 3.7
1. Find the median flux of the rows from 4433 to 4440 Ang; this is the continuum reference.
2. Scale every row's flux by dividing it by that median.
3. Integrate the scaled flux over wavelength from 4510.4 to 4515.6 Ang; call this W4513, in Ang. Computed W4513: 7.1 Ang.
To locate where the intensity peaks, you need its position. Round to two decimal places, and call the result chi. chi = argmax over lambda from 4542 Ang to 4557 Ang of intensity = 4556.83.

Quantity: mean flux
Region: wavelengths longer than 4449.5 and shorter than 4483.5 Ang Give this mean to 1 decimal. 18.7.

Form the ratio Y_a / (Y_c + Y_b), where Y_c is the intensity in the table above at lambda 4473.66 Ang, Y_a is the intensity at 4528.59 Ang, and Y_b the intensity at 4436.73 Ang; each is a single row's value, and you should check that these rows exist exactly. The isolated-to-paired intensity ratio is 0.45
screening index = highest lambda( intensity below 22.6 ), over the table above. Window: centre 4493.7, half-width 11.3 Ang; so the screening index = 4498.45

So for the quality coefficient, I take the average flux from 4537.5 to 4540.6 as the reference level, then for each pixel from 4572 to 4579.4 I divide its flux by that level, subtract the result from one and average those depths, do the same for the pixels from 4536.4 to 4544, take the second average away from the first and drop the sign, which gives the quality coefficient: 0.16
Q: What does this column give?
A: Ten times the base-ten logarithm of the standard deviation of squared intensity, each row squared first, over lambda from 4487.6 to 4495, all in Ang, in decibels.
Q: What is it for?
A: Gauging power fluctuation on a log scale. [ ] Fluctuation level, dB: 12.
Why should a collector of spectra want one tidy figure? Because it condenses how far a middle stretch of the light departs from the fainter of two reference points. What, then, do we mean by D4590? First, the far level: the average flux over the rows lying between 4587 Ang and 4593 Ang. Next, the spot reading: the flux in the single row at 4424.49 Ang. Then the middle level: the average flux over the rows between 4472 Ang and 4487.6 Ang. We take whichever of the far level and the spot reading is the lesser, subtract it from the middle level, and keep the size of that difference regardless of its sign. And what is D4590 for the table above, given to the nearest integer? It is 5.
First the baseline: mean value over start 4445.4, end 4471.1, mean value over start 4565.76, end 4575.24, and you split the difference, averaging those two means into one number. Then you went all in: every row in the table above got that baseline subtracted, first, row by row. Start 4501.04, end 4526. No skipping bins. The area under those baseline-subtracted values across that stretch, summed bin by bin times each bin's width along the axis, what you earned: 28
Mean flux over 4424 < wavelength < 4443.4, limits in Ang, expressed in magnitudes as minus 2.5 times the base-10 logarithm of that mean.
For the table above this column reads -3.09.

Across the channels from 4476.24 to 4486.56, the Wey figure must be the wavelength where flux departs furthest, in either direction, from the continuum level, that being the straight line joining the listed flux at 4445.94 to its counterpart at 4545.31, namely 4480.88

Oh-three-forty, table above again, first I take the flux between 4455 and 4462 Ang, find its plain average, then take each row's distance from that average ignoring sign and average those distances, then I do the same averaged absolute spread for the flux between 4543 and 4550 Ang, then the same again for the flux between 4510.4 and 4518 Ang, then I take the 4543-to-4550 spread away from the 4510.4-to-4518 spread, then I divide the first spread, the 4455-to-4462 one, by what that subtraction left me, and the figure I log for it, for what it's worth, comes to -7.6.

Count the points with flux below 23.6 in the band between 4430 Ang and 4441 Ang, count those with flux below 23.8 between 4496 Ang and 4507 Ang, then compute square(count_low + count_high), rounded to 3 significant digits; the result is 289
